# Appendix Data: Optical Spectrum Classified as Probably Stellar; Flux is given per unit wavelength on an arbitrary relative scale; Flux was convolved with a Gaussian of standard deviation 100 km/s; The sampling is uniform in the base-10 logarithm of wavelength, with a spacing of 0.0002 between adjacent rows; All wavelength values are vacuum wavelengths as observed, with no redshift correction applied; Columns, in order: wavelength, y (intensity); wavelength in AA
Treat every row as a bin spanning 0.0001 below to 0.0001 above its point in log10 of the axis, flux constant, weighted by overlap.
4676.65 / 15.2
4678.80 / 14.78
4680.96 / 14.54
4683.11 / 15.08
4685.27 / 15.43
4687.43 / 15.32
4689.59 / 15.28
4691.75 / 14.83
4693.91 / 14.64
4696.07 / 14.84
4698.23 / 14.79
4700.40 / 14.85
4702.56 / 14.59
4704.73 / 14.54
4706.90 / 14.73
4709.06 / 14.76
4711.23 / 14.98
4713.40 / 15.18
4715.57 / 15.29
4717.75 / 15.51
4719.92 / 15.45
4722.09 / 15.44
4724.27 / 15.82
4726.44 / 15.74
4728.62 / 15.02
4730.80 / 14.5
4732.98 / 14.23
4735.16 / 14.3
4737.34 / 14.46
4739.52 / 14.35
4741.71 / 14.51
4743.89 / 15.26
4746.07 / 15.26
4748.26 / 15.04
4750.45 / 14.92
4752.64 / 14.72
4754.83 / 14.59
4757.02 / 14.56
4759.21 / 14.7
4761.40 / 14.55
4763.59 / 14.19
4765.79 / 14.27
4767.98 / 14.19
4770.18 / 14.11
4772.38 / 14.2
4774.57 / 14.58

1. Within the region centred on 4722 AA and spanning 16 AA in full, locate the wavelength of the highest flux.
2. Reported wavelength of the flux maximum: 4724.27 AA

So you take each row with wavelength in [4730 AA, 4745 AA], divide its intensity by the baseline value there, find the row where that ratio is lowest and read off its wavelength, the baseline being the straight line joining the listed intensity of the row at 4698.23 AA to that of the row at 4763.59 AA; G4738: 4732.98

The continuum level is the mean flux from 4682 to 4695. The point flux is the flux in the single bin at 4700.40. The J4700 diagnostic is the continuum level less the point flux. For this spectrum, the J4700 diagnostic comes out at 0.2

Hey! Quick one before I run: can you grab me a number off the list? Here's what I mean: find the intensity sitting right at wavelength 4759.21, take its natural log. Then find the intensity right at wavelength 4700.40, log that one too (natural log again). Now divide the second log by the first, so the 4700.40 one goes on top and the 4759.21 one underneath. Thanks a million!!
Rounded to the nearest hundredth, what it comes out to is 1.00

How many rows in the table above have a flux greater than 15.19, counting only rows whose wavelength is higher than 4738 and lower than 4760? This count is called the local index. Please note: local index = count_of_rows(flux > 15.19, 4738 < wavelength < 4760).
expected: 2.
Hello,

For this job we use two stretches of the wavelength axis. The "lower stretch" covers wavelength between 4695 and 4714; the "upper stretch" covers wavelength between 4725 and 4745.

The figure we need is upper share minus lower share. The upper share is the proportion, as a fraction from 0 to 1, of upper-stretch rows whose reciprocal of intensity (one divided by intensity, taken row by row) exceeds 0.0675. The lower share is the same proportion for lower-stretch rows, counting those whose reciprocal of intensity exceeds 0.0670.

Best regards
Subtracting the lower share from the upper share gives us -0.11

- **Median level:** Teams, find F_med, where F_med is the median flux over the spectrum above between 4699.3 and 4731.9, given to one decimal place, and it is 15.0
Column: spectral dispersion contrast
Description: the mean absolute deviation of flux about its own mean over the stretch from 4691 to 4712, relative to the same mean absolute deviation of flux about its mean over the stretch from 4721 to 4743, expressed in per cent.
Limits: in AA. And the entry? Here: 19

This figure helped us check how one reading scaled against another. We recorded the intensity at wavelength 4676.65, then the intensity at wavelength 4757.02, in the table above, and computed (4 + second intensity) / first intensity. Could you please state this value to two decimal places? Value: 1.22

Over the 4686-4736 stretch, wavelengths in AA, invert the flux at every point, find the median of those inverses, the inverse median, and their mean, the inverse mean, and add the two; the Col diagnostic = 0.1341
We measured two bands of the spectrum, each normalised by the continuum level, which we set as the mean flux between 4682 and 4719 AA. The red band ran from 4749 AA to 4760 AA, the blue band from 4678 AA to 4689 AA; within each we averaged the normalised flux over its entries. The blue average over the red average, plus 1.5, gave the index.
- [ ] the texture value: 2.523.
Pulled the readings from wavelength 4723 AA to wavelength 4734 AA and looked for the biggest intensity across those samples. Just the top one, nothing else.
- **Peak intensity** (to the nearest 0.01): 15.82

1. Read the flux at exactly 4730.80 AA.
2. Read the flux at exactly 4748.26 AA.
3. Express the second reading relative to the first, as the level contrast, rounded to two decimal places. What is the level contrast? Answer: 1.04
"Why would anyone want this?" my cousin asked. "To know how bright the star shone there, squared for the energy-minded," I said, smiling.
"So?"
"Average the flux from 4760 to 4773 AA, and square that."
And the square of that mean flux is 203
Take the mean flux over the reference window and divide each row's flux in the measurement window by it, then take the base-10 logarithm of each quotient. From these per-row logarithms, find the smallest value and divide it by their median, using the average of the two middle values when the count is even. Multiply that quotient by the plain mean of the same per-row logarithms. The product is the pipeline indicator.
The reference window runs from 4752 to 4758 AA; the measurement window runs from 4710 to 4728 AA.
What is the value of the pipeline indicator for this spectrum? 0.010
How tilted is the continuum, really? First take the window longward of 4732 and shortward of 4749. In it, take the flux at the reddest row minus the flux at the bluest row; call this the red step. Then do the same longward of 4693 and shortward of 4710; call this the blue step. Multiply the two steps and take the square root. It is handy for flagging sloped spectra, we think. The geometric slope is 0.31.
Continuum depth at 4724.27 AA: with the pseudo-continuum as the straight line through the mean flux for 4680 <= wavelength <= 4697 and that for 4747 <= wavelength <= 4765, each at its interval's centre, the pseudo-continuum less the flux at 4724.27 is -1.00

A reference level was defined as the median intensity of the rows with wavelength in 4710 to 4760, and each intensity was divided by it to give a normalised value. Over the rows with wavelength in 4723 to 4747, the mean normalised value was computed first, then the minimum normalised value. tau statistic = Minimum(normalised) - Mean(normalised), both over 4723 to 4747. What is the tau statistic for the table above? -0.042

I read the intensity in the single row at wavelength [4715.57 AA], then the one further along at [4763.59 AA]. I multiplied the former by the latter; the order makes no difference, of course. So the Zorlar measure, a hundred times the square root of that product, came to 1473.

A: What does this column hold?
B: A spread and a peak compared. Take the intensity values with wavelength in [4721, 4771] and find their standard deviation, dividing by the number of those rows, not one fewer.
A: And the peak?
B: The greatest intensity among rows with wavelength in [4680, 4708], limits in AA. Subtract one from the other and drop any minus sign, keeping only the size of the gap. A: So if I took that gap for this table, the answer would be 14.9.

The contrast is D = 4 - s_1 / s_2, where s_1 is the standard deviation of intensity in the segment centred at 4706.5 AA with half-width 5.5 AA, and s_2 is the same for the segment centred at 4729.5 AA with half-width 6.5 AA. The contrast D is 3.8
